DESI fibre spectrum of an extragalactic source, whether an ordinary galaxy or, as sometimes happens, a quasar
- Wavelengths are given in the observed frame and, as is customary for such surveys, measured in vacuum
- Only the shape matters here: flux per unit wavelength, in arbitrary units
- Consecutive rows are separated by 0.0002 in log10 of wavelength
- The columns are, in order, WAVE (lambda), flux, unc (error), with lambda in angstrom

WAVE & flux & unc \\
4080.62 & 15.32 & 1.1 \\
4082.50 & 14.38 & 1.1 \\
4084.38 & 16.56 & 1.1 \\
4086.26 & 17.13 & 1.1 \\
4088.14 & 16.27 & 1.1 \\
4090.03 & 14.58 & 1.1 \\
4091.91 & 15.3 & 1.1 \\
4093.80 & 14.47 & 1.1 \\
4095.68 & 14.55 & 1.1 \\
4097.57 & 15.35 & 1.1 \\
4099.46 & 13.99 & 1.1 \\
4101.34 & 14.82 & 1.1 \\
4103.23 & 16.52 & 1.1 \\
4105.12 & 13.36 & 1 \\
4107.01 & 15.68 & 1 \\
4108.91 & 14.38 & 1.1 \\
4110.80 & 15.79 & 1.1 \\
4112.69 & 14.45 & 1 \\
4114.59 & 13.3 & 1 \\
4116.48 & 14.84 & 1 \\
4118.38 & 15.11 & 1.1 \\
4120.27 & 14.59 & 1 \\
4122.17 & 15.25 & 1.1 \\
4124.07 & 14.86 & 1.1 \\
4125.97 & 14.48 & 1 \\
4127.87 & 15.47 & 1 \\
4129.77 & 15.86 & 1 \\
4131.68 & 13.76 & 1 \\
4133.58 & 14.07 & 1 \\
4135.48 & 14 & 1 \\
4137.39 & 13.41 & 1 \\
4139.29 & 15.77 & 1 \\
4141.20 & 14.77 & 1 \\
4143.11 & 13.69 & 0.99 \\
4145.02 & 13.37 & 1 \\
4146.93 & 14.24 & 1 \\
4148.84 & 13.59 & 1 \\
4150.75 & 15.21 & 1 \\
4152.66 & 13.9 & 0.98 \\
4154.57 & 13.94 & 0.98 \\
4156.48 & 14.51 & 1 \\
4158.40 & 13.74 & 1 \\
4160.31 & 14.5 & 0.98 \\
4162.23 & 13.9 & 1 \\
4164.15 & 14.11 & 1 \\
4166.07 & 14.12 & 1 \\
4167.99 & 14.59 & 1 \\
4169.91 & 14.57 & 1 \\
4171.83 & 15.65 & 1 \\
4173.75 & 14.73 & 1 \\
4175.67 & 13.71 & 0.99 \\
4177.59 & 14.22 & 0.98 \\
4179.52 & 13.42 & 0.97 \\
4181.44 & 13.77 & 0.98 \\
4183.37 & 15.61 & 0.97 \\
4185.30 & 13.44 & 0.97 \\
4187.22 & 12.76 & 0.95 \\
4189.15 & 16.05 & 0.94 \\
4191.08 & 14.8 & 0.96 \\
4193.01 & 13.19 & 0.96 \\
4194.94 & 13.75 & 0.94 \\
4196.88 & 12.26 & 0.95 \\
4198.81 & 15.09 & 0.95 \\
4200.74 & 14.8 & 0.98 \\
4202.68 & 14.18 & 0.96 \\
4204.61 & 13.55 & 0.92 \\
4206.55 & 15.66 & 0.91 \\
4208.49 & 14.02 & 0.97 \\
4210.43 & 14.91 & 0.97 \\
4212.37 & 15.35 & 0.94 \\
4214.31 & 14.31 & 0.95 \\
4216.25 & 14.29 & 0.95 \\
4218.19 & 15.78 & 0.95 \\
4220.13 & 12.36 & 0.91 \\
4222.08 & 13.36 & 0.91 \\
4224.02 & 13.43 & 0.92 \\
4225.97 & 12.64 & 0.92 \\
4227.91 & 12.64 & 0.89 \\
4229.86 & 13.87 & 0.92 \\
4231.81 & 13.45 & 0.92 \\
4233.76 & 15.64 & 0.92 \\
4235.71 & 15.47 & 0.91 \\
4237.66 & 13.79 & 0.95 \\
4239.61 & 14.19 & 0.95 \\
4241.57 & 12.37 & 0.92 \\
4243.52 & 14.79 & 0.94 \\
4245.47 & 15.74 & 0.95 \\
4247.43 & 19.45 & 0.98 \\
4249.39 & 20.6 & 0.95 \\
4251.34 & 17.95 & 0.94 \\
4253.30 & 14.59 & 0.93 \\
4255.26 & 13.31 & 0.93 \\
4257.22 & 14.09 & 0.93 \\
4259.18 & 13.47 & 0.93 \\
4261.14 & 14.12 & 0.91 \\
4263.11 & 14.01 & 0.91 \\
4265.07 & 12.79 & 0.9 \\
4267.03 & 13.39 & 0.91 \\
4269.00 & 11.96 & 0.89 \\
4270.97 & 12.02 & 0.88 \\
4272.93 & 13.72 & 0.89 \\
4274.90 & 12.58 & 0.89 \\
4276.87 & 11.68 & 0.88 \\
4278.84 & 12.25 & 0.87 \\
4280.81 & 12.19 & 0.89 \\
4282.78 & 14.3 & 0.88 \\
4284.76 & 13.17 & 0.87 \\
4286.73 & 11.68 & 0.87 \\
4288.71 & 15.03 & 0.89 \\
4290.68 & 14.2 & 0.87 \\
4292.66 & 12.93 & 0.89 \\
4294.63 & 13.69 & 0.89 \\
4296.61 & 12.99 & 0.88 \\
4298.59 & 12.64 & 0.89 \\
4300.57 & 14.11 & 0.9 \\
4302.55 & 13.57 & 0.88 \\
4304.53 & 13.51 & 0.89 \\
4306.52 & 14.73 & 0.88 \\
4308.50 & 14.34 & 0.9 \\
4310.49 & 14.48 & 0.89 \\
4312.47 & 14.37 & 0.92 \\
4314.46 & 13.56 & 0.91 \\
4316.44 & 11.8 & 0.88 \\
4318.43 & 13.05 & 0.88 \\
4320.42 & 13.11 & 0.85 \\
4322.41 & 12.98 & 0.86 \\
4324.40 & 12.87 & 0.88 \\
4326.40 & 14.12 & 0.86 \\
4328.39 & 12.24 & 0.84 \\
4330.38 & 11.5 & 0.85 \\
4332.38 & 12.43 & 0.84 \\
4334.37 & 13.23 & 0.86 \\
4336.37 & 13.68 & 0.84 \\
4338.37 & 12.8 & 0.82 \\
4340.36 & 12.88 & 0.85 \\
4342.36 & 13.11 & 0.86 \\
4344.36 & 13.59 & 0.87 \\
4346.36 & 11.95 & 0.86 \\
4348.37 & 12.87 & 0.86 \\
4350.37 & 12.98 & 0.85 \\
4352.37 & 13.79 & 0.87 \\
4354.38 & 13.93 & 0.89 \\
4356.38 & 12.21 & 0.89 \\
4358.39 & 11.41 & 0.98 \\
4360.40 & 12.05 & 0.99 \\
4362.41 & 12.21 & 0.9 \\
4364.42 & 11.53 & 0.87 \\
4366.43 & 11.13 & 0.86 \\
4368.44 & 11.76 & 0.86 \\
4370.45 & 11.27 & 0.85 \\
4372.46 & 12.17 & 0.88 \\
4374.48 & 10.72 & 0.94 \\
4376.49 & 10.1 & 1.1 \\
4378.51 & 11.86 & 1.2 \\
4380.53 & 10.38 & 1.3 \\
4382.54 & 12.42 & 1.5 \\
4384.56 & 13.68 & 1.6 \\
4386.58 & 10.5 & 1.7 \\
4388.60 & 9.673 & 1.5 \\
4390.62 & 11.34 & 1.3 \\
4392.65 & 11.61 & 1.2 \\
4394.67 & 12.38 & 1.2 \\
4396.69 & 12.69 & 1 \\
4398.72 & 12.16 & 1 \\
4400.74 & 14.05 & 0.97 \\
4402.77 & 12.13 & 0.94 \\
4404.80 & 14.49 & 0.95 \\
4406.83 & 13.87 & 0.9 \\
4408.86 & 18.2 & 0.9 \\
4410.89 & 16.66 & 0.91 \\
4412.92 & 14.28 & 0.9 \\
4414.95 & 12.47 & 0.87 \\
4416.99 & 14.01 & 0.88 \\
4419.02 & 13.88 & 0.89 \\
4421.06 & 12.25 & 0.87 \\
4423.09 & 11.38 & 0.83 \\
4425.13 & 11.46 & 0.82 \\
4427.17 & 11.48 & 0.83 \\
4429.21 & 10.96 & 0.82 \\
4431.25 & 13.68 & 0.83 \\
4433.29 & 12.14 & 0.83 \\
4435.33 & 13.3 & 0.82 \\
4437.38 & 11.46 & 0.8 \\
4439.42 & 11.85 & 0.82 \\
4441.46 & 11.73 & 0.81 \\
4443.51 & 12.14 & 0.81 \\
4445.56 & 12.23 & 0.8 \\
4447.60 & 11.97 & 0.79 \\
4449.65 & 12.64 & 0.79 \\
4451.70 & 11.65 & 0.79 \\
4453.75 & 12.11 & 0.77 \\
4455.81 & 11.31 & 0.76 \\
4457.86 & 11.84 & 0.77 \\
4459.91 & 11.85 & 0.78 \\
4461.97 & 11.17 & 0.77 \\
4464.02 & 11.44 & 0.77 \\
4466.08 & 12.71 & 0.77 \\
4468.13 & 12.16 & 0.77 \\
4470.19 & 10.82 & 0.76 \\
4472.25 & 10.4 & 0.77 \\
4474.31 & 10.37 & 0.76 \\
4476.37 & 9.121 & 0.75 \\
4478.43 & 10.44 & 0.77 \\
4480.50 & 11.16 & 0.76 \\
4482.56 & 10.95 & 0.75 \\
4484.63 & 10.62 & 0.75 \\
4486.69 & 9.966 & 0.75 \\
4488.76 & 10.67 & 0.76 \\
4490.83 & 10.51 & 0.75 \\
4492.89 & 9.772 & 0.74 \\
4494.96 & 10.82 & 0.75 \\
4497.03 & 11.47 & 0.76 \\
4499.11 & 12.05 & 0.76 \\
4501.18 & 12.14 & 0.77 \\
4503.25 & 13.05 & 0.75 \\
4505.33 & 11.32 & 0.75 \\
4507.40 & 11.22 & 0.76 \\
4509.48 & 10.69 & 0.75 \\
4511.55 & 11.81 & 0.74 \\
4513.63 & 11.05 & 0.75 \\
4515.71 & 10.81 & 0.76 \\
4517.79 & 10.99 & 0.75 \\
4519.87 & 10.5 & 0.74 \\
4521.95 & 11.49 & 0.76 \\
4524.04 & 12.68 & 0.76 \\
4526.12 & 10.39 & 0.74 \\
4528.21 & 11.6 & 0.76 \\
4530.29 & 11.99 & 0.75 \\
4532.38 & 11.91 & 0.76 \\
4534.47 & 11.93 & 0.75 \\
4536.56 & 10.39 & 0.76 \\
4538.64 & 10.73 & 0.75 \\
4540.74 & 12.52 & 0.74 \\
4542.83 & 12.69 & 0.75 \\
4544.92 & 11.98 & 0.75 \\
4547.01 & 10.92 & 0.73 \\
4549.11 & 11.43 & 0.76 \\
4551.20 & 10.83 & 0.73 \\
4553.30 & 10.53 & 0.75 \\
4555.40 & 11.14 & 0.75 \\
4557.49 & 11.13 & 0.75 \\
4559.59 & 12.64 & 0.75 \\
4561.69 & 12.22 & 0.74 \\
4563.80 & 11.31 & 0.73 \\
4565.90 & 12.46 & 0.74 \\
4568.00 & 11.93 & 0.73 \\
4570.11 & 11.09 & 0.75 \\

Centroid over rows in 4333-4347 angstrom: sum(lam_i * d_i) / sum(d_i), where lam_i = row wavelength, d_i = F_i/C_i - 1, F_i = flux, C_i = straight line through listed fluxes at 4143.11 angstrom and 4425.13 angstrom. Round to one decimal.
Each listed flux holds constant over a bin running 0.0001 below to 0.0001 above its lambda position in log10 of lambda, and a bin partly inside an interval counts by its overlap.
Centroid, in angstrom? 4339.3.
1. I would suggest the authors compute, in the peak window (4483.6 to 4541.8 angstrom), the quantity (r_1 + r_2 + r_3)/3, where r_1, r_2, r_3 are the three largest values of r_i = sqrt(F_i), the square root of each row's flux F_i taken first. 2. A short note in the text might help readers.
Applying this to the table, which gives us 3.6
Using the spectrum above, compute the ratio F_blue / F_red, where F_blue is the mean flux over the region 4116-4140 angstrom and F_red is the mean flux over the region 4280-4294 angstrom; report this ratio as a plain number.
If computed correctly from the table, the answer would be 1.10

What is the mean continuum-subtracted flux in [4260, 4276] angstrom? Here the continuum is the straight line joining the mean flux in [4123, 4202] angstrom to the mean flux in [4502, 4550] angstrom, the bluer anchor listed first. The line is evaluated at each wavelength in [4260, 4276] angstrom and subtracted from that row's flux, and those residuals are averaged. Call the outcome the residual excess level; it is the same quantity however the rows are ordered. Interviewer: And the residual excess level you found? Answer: -0.40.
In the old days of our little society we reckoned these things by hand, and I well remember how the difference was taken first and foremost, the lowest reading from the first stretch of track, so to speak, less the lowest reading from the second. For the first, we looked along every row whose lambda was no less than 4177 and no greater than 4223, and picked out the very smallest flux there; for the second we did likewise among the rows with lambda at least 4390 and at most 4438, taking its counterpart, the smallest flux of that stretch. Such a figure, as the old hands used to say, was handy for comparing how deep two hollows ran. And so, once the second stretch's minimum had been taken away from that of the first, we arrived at 1.3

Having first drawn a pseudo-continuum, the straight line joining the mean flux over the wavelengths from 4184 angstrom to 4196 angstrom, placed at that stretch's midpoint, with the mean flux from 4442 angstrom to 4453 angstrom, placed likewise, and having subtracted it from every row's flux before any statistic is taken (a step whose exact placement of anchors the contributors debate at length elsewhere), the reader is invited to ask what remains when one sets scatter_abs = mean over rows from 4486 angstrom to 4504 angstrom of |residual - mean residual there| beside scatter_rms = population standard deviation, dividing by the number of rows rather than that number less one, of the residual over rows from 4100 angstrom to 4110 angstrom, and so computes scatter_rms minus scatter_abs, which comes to 0.14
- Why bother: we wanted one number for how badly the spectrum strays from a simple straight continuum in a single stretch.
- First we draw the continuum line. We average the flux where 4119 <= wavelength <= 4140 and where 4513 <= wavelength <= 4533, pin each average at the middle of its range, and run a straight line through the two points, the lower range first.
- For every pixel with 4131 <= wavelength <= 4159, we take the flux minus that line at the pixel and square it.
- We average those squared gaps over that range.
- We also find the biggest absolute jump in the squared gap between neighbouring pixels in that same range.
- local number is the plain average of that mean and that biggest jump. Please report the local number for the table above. 1.0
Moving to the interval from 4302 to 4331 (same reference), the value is 1.6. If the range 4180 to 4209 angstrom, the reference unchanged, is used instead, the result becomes 2.2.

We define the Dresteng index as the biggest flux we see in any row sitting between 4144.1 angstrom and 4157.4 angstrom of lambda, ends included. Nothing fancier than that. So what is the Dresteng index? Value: 15.21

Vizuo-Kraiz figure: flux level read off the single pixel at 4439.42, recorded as 11.85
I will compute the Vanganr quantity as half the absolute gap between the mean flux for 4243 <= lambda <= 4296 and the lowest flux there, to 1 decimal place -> 1.2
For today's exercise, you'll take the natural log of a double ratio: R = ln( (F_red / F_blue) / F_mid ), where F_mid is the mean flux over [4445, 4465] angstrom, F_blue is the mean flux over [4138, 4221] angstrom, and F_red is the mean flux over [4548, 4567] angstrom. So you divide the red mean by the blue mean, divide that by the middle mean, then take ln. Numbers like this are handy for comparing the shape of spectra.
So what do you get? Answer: -2.68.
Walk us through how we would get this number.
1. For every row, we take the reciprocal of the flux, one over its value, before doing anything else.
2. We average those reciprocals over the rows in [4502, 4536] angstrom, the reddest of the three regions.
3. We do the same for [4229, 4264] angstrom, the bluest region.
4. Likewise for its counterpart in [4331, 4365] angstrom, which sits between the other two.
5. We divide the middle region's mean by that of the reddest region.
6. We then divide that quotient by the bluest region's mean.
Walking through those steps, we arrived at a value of 13.3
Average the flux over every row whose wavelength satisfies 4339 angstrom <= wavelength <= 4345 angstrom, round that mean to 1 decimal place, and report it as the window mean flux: 13.2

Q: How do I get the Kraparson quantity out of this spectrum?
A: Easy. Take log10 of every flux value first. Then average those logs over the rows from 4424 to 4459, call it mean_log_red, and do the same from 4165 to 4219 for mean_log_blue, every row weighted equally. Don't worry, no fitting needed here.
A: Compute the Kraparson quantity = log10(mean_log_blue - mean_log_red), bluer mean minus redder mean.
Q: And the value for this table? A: -1.11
